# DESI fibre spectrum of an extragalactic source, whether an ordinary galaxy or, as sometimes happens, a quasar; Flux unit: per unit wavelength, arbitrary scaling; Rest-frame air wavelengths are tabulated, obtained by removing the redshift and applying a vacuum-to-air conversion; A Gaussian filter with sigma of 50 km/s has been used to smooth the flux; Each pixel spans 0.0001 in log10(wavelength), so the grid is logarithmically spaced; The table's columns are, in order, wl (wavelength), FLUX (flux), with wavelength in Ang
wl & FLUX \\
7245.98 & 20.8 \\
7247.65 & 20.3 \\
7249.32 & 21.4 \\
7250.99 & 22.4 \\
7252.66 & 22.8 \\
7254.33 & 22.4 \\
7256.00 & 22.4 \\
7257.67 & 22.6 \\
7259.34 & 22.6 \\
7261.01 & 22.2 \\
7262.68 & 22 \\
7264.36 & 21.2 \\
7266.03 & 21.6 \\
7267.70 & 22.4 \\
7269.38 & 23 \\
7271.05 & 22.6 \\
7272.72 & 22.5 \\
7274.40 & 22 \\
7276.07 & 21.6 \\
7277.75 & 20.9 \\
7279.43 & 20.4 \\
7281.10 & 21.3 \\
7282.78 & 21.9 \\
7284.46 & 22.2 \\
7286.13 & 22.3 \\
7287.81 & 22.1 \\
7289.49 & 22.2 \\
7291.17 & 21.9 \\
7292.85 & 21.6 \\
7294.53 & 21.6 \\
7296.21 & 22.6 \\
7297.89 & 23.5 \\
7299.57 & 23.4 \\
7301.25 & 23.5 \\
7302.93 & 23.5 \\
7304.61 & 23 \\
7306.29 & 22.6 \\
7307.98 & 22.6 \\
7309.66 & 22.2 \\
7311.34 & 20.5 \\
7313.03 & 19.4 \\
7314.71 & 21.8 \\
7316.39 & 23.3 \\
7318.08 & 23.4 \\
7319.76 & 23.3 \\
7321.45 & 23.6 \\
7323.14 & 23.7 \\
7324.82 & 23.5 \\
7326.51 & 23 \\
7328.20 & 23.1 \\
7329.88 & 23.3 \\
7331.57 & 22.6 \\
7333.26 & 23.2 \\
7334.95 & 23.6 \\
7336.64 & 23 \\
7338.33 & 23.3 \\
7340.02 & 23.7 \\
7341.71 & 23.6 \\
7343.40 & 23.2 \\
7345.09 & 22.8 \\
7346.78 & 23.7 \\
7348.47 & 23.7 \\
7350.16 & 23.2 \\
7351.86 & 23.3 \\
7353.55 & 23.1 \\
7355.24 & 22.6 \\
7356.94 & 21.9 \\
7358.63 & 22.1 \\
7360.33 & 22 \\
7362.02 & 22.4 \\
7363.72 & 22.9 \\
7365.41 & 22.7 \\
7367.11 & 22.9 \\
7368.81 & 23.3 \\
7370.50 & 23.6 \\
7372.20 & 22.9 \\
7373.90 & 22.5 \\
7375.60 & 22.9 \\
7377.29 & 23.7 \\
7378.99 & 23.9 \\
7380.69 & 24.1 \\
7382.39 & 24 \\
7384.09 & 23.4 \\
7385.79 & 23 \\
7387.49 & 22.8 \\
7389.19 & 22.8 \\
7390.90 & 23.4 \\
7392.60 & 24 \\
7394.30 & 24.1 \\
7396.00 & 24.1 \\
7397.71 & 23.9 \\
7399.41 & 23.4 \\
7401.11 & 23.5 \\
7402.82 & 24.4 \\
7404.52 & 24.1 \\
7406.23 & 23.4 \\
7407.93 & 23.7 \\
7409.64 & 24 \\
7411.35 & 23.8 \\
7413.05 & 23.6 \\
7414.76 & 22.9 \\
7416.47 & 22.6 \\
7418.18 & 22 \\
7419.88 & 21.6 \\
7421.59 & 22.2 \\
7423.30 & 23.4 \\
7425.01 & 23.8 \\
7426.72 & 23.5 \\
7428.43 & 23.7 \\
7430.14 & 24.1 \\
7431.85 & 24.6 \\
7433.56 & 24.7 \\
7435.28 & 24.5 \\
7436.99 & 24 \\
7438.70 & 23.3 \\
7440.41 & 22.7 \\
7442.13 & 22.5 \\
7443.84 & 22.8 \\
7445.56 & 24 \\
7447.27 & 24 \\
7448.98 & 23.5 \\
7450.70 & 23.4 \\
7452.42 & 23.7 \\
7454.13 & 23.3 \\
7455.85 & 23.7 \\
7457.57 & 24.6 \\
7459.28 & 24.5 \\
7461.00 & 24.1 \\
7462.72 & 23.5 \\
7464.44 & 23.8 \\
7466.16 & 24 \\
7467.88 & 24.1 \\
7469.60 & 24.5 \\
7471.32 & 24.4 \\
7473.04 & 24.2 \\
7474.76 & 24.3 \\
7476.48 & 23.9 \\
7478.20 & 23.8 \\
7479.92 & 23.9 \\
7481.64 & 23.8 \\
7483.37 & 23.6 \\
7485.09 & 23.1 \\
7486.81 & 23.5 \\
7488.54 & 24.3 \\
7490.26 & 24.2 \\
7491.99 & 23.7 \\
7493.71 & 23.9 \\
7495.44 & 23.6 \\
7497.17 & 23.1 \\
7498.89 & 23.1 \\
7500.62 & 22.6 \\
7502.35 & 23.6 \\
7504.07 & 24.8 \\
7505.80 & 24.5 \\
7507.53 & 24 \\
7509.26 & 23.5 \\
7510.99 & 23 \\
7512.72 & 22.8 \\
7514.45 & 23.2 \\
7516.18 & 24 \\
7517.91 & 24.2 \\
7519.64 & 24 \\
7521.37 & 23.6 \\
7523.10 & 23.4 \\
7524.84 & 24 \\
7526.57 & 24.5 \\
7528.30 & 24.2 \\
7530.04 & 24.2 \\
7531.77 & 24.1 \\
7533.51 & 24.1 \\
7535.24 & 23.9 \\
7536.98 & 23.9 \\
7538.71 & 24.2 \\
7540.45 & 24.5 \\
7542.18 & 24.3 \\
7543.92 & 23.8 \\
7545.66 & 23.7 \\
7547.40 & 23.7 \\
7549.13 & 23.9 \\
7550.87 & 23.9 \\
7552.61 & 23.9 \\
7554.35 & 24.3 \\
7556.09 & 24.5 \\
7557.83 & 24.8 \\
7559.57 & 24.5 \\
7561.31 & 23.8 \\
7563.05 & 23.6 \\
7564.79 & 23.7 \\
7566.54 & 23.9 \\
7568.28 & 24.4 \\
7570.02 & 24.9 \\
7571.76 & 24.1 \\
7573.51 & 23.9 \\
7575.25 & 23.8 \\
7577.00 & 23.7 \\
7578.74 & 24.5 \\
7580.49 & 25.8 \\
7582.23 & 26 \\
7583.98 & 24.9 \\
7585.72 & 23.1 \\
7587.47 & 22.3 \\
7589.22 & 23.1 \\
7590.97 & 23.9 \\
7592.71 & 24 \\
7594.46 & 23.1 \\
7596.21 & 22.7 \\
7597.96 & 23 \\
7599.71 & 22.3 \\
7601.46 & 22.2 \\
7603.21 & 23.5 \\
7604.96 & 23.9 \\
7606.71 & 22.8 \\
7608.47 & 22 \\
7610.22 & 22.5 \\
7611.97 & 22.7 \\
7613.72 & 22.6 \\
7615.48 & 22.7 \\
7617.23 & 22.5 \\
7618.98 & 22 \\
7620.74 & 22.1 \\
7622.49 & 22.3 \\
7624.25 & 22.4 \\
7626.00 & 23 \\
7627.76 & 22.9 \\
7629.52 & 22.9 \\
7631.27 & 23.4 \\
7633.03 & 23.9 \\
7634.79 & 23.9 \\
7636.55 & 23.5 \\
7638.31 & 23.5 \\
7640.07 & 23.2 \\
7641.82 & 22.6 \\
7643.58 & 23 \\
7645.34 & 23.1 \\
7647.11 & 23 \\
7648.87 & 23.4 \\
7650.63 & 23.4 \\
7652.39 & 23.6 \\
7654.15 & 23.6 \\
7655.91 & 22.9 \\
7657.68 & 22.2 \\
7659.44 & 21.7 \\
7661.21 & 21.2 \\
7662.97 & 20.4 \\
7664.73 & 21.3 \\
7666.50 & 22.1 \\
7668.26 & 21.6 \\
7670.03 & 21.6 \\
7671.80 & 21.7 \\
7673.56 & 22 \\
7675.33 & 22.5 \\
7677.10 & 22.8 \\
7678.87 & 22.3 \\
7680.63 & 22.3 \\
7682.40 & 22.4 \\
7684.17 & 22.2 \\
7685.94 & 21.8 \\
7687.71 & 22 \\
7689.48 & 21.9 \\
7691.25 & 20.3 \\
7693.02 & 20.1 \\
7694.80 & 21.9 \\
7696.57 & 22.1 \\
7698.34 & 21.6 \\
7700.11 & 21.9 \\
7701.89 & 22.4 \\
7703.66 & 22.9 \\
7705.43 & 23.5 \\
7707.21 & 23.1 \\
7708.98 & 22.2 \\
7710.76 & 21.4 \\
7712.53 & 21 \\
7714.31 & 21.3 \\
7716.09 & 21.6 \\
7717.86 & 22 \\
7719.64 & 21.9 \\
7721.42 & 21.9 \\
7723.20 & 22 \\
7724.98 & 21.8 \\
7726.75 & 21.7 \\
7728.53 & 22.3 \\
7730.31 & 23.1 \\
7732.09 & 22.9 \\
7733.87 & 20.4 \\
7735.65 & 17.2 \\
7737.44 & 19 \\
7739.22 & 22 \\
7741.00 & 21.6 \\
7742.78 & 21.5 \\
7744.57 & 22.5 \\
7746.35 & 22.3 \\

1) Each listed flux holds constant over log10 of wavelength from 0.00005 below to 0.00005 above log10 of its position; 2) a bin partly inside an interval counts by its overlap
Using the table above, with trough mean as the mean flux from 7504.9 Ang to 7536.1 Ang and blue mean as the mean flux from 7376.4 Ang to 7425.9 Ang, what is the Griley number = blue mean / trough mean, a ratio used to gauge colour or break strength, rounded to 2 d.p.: 0.98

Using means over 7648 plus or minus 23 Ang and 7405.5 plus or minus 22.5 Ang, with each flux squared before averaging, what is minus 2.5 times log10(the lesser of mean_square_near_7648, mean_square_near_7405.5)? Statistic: -6.78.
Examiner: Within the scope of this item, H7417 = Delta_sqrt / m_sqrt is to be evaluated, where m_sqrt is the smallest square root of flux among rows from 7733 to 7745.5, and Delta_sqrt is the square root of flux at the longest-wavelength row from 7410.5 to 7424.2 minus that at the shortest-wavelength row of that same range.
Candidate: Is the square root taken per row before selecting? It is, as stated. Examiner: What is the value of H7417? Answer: -0.010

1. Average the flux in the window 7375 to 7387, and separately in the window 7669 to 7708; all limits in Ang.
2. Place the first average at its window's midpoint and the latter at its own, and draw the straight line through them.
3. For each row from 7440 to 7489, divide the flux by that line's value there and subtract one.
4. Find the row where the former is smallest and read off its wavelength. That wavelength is 7442.13 Ang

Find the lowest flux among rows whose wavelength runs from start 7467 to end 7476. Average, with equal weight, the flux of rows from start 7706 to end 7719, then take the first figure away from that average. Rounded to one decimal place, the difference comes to -2.3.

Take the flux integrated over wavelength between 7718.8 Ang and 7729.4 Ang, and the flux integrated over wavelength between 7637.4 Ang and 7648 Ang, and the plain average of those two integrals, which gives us 239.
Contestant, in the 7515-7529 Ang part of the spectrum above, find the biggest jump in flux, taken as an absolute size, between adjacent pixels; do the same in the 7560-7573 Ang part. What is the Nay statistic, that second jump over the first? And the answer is 1.3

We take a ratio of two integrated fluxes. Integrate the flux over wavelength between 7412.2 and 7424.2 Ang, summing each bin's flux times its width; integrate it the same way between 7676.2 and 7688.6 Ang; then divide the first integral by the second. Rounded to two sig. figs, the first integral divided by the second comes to 0.98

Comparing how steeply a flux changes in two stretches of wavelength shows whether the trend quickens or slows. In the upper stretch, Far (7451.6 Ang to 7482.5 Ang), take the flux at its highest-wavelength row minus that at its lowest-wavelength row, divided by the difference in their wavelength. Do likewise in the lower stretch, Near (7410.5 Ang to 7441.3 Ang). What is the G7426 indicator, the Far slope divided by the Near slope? -0.1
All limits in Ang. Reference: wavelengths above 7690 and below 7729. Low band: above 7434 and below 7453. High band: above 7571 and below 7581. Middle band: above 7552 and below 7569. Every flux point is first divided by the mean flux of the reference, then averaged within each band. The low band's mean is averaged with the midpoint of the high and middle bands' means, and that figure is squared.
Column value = 1.19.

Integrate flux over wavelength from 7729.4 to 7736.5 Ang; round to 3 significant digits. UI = 149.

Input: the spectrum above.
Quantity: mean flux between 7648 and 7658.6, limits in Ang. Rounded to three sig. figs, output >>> 23.2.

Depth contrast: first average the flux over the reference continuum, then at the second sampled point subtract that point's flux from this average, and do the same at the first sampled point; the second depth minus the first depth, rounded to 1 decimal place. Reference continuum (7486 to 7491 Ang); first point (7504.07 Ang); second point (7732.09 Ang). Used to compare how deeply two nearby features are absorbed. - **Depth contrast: 1.9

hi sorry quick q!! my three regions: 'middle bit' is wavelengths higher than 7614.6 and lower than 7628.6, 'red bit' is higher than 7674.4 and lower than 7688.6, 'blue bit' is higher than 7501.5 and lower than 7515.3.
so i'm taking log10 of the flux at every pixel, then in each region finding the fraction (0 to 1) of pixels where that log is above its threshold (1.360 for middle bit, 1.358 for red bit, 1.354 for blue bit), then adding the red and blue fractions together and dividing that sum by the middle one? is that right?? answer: 8.0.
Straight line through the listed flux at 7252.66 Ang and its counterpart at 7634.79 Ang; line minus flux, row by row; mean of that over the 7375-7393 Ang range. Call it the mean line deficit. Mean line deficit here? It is -0.3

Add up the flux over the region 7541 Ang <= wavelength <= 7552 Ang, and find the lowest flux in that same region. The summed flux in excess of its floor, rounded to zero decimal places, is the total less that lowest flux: 120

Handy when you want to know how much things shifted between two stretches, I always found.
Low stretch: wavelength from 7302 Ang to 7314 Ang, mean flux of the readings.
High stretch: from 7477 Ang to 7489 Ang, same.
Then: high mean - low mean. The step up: 1.7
